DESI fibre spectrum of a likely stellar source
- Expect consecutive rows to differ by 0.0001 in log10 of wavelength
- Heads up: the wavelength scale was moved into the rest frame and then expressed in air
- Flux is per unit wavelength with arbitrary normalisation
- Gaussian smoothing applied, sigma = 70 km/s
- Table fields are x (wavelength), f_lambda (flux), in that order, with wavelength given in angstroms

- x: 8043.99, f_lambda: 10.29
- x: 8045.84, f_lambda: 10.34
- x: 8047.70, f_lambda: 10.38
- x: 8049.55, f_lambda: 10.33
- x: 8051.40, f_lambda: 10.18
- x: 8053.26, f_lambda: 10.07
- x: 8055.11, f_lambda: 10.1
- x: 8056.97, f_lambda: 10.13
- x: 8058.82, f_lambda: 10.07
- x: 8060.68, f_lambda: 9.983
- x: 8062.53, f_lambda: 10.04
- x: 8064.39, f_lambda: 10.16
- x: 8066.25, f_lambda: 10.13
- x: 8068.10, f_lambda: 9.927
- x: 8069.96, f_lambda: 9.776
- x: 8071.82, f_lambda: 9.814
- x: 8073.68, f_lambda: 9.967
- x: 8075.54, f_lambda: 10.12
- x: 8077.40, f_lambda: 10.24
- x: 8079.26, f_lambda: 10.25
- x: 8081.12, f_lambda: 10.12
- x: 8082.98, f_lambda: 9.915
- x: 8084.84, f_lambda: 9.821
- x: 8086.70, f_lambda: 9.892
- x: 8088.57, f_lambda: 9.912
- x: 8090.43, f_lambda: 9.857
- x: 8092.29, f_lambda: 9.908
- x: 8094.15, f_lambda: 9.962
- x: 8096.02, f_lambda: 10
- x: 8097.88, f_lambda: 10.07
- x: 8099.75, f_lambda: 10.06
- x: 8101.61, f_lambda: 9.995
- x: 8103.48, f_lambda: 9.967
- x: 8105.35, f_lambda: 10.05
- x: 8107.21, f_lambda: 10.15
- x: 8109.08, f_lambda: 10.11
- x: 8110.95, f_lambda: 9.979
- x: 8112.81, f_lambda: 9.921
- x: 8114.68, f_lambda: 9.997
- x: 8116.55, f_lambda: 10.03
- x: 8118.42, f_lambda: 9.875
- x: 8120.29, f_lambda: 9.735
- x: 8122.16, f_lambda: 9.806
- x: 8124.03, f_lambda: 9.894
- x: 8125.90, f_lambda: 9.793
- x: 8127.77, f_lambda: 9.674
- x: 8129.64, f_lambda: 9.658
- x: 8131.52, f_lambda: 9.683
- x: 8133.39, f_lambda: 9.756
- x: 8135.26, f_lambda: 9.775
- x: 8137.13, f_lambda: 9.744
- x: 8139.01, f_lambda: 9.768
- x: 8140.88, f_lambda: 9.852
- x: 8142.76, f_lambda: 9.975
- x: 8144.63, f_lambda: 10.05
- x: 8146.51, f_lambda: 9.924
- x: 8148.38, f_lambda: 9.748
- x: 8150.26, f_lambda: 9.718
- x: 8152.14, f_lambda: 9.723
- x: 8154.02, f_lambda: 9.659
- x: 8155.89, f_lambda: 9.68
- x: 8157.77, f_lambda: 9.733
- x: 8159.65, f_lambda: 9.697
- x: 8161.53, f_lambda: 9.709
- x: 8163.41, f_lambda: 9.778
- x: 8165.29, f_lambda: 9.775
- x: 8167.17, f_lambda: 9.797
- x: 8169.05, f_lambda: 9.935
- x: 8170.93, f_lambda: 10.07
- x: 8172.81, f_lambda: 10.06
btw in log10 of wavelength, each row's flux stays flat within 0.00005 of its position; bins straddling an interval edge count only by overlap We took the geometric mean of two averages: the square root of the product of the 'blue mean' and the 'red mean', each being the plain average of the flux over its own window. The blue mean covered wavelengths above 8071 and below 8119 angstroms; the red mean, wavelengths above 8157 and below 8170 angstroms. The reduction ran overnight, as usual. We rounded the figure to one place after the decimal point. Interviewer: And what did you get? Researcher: 9.9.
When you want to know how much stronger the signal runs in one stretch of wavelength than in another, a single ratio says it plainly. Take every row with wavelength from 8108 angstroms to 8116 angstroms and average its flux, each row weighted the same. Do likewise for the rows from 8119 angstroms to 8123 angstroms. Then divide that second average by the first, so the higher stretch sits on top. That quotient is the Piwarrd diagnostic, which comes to 0.977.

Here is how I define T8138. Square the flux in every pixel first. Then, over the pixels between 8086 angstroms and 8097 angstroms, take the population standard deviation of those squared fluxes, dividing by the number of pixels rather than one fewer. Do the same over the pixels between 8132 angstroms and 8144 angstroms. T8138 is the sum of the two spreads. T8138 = 2.5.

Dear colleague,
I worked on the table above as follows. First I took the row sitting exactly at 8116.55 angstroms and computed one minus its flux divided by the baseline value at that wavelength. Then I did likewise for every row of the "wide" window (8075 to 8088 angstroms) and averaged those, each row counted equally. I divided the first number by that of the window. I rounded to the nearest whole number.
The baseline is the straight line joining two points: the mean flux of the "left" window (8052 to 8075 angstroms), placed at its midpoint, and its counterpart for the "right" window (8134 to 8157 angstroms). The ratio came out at 2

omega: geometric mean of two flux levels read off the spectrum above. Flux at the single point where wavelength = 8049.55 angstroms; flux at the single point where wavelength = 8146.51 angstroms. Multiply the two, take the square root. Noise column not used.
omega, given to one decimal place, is 10.1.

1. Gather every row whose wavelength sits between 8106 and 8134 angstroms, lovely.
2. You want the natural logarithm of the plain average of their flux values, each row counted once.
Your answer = 2.29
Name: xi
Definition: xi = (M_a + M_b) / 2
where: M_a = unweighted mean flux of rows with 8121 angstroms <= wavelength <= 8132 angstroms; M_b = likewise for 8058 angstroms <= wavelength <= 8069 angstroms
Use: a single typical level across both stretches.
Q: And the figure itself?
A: 9.90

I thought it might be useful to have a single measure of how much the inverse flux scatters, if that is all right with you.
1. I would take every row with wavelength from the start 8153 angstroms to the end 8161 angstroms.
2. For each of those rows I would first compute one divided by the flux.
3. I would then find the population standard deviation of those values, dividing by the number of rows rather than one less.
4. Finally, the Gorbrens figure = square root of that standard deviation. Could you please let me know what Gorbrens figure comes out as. 0.017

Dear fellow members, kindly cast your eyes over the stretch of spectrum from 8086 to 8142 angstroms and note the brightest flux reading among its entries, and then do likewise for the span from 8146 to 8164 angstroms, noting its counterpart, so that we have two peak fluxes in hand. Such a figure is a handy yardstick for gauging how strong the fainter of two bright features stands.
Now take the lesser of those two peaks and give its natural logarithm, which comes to 2.29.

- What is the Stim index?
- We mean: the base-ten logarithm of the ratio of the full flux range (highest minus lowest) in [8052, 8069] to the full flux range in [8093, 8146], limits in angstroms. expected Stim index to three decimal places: -0.325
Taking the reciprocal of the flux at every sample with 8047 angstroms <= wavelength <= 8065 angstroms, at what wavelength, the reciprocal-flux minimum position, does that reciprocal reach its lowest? 8047.70 angstroms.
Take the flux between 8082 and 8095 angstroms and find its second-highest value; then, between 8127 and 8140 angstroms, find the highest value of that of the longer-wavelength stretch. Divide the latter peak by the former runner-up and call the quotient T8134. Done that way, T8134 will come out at 0.986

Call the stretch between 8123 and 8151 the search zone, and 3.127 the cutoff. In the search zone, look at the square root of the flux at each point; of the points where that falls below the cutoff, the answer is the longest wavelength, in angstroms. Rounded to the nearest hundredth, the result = 8150.26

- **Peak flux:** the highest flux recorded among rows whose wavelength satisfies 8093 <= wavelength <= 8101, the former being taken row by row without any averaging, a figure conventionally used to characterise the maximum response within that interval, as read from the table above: 10.07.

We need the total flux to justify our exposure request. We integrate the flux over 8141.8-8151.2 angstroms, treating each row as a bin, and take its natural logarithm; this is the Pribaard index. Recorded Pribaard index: 4.53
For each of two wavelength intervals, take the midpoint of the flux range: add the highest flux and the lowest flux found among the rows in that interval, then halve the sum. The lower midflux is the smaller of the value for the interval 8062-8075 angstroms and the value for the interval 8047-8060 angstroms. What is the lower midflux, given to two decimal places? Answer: 9.97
